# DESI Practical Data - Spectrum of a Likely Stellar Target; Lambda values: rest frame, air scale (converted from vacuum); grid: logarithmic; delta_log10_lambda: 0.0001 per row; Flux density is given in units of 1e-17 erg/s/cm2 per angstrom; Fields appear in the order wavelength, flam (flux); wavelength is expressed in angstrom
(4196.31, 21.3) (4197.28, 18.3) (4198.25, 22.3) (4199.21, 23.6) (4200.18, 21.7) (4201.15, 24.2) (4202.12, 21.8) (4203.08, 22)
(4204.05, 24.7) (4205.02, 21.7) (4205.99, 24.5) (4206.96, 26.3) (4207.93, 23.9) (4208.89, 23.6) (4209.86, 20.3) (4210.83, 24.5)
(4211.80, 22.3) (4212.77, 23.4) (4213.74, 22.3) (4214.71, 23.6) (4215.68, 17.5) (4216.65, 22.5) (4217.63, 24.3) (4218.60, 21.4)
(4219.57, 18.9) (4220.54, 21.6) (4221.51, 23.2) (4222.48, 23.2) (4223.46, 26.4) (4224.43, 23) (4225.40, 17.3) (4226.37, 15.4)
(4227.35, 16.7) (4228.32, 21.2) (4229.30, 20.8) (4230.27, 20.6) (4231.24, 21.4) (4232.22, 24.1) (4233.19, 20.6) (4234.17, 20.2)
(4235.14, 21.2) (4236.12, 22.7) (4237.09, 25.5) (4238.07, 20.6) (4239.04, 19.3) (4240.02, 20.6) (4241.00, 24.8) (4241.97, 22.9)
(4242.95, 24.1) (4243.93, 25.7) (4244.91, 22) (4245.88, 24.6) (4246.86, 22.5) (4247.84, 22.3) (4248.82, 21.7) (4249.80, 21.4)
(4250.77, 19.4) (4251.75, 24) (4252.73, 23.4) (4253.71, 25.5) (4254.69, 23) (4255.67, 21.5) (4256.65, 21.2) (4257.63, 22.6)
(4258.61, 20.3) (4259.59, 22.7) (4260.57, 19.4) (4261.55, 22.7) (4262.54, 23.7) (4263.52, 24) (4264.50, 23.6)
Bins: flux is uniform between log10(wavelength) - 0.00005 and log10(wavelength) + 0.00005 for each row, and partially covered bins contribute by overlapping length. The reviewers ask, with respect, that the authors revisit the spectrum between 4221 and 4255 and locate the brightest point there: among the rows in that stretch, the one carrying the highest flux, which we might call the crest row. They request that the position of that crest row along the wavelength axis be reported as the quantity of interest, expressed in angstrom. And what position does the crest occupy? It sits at 4223.46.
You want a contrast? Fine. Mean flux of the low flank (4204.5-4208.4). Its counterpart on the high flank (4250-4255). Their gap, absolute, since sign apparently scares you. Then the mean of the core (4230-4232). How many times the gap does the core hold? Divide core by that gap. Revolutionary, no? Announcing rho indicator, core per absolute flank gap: 20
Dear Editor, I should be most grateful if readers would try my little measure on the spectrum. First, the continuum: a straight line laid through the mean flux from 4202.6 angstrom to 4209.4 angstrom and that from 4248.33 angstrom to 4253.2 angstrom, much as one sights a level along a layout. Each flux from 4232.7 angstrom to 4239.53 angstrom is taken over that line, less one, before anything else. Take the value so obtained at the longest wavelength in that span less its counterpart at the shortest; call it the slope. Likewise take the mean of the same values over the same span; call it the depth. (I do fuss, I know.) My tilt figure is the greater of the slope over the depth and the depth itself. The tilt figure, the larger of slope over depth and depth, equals 1.0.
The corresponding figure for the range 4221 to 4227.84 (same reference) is 2.7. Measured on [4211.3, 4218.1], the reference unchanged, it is -0.1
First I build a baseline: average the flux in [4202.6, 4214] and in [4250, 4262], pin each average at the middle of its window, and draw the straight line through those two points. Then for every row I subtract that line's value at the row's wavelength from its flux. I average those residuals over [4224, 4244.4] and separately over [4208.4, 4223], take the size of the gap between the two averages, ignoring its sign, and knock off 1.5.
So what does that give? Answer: -1.14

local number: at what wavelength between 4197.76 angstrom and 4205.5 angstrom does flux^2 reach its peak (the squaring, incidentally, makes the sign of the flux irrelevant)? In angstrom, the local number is 4204.05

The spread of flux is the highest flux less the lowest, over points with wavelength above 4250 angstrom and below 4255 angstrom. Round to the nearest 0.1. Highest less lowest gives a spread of 6.1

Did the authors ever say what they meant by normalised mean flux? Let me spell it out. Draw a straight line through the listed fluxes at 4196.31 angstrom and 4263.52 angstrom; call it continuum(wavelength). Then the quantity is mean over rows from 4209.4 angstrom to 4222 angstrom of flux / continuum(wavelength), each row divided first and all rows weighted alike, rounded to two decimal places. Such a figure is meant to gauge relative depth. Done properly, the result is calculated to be 1.00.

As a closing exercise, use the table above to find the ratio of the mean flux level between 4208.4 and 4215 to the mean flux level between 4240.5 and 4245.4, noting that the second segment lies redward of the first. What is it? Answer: 0.956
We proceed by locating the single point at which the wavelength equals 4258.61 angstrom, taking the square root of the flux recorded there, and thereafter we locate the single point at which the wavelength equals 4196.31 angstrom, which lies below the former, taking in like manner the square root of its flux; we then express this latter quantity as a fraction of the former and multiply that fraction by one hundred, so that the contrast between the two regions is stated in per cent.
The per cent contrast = 102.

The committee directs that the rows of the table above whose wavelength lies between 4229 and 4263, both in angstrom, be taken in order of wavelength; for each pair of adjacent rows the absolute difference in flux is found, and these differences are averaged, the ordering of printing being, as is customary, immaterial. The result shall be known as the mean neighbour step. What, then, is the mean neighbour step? 1.94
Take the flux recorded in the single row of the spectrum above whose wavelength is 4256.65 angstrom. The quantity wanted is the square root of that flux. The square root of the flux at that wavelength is 4.60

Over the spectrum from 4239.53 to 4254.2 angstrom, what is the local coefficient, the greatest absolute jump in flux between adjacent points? 4.6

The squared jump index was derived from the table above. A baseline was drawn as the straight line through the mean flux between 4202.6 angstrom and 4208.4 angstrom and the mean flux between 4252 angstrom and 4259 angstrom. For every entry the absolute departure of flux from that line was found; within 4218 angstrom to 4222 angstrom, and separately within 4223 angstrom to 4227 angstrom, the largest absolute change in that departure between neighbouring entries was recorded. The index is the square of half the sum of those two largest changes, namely 17.6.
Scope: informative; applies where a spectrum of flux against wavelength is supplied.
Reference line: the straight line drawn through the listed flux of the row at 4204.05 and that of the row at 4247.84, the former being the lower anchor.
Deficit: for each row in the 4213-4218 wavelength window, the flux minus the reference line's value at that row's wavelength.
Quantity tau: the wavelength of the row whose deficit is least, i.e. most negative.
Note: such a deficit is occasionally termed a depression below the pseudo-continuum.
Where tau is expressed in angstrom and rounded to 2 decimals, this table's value 4215.68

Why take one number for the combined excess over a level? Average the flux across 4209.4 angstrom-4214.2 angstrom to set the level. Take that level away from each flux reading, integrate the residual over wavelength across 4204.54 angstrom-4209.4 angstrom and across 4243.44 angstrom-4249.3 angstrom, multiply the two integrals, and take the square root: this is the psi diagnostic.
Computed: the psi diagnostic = 4.8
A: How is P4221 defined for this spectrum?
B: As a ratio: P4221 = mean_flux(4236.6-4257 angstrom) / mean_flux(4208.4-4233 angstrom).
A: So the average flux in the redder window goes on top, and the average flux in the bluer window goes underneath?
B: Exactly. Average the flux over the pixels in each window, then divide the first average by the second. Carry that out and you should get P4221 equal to 1.05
